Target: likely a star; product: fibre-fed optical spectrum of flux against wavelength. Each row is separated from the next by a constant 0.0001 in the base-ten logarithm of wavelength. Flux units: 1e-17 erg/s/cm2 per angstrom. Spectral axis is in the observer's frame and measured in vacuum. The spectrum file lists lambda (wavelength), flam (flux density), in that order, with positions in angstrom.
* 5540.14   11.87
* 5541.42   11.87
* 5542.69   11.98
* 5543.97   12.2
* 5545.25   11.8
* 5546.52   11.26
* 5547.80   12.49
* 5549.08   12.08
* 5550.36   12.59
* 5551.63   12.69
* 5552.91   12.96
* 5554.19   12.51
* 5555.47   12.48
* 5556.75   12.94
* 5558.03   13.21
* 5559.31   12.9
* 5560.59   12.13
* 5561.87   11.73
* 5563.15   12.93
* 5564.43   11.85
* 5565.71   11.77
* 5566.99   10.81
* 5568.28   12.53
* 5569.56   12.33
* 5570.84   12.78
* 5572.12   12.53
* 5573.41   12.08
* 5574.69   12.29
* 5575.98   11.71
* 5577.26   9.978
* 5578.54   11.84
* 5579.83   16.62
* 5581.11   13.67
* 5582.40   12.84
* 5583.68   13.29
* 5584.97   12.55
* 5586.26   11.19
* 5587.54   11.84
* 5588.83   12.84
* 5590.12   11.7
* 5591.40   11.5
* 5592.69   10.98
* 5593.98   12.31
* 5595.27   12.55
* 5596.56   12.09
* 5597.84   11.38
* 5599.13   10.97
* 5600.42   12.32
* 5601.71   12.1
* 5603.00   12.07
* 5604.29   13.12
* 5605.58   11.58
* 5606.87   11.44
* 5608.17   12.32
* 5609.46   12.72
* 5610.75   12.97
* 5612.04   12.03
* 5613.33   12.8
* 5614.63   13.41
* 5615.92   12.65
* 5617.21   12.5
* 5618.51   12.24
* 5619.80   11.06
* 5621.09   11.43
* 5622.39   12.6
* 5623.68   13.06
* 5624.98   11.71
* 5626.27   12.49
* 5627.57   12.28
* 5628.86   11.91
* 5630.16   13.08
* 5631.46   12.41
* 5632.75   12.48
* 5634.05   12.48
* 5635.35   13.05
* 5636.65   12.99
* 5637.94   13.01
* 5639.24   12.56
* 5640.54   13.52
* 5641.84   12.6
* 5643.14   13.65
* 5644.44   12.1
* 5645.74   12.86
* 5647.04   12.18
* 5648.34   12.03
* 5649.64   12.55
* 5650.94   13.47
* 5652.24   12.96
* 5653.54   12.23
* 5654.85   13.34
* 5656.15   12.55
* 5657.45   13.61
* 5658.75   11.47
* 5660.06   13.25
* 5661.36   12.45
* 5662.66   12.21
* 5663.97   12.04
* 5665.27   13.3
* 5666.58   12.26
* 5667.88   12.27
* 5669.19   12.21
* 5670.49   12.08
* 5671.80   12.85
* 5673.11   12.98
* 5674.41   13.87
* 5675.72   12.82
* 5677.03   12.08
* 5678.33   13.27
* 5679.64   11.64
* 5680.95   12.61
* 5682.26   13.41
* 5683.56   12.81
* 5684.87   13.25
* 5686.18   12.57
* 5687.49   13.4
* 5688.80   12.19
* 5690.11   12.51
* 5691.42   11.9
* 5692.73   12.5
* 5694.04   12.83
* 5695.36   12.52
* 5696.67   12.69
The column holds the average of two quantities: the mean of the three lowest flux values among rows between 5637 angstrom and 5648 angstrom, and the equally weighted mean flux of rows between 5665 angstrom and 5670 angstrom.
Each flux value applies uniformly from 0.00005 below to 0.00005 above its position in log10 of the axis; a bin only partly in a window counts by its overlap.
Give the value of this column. 12.4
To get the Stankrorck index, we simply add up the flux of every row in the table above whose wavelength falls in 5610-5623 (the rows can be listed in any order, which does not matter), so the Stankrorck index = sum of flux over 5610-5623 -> 124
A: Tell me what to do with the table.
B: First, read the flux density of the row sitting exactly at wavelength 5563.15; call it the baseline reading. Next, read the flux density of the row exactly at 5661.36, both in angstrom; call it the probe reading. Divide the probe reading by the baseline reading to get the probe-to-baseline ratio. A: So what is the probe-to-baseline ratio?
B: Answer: 0.96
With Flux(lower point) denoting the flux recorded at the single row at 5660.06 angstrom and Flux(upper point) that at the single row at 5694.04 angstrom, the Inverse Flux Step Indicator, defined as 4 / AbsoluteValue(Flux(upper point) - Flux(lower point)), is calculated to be 10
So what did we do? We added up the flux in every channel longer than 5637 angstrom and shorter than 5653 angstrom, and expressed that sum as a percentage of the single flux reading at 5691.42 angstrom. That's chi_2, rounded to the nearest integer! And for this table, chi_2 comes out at 1290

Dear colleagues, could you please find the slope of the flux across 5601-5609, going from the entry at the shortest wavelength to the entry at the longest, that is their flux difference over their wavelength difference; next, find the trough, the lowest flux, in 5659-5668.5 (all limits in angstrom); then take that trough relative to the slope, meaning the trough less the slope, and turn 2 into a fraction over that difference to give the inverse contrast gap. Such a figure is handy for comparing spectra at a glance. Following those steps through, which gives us 0.167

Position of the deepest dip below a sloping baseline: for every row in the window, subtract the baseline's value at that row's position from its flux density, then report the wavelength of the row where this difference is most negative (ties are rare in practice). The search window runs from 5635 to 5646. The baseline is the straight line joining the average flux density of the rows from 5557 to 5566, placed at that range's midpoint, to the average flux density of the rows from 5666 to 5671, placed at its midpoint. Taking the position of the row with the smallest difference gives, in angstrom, 5644.44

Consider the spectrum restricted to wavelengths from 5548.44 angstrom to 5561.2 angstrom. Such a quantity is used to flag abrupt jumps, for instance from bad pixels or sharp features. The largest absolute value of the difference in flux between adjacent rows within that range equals 0.8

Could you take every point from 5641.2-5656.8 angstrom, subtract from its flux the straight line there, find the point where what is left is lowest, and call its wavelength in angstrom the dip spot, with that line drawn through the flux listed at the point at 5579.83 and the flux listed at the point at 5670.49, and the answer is 5644.44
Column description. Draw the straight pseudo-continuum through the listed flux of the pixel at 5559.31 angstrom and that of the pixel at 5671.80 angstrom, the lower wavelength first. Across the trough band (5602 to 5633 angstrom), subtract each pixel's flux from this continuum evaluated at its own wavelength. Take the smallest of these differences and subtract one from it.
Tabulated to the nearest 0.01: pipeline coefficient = -1.53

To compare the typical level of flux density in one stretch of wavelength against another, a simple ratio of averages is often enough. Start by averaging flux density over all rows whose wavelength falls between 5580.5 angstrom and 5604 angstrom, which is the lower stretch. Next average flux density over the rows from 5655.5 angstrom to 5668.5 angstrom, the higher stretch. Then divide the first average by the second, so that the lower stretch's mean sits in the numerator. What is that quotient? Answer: 0.97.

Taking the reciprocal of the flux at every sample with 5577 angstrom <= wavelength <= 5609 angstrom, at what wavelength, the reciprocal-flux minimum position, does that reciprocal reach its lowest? 5579.83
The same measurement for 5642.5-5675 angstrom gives 5674.41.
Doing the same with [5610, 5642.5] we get 5640.54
